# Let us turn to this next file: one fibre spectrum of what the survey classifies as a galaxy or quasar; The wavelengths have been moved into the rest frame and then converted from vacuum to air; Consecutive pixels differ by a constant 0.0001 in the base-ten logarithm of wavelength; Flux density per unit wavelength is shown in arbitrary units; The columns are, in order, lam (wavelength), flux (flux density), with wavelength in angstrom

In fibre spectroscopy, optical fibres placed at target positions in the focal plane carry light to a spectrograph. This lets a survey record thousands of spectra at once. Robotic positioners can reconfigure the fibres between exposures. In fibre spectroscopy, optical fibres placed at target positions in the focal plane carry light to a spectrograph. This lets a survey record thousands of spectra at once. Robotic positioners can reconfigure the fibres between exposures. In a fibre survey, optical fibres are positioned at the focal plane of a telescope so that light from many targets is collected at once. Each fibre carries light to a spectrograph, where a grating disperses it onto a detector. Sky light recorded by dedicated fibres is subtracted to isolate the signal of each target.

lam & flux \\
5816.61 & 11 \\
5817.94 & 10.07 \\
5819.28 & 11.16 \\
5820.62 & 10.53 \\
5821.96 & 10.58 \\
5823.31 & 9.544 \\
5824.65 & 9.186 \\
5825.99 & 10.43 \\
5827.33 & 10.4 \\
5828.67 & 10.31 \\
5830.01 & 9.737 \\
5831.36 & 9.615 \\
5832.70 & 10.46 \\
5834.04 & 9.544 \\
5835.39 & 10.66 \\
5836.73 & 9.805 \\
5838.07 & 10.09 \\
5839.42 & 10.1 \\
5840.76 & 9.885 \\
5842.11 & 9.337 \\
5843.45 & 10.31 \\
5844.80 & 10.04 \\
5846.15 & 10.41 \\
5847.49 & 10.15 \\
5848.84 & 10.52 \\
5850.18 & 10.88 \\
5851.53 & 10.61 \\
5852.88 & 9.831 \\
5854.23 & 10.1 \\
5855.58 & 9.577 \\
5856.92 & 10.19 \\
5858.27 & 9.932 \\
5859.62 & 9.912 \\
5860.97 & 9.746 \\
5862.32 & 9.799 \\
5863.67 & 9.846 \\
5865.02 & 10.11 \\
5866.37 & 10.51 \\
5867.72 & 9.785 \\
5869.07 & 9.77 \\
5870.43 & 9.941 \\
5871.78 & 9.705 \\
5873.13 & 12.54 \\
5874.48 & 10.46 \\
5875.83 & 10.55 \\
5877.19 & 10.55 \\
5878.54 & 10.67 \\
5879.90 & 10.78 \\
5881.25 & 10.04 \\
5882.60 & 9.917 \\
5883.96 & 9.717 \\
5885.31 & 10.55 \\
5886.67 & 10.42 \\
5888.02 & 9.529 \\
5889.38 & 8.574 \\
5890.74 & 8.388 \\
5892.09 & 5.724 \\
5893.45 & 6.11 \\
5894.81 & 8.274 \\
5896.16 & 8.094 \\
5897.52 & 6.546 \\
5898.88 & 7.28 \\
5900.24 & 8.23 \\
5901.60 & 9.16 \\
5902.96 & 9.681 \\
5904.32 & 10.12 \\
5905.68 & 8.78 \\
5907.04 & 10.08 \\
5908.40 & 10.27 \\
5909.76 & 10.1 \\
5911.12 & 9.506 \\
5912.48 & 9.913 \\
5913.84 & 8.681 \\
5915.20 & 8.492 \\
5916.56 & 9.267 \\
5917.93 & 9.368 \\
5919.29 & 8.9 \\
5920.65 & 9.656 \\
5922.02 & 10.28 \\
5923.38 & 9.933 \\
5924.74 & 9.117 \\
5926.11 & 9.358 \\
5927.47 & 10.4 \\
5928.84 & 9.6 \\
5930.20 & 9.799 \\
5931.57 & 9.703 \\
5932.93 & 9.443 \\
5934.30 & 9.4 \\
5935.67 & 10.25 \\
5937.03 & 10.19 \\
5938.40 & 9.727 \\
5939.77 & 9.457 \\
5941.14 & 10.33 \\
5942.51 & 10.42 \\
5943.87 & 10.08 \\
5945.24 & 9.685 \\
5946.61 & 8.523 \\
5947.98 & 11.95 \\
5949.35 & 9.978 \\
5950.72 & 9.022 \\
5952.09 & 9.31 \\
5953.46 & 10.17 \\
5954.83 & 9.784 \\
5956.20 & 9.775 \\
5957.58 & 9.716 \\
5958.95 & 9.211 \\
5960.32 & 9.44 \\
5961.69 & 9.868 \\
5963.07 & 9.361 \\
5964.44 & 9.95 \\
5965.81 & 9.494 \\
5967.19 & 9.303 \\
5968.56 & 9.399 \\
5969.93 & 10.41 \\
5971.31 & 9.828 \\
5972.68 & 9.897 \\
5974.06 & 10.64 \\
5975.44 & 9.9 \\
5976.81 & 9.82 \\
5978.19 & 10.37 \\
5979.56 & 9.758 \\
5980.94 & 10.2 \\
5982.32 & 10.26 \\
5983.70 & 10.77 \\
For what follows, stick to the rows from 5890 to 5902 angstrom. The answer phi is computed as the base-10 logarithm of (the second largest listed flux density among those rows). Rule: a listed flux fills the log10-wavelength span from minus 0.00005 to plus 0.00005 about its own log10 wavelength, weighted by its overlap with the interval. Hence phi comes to 0.92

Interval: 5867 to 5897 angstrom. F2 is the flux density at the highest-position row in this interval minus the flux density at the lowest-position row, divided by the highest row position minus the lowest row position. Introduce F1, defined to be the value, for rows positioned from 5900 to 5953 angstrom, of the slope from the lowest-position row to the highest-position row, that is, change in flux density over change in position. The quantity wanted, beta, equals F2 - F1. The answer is -0.080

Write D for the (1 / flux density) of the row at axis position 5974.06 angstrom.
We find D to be 0.094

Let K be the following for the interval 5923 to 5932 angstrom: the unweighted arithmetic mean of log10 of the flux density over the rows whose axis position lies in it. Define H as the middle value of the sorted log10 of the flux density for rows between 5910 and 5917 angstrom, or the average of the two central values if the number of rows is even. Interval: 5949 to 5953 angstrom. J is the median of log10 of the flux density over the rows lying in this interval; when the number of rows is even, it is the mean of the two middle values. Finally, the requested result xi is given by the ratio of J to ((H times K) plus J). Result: 0.504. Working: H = 0.967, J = 0.97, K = 0.987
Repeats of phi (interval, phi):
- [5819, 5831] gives 1.02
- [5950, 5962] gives 0.99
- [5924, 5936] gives 1.01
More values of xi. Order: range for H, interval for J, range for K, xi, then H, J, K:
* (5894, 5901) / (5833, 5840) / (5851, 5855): 0.523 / 0.908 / 1.00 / 1.008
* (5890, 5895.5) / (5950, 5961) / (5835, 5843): 0.536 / 0.852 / 0.98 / 0.999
